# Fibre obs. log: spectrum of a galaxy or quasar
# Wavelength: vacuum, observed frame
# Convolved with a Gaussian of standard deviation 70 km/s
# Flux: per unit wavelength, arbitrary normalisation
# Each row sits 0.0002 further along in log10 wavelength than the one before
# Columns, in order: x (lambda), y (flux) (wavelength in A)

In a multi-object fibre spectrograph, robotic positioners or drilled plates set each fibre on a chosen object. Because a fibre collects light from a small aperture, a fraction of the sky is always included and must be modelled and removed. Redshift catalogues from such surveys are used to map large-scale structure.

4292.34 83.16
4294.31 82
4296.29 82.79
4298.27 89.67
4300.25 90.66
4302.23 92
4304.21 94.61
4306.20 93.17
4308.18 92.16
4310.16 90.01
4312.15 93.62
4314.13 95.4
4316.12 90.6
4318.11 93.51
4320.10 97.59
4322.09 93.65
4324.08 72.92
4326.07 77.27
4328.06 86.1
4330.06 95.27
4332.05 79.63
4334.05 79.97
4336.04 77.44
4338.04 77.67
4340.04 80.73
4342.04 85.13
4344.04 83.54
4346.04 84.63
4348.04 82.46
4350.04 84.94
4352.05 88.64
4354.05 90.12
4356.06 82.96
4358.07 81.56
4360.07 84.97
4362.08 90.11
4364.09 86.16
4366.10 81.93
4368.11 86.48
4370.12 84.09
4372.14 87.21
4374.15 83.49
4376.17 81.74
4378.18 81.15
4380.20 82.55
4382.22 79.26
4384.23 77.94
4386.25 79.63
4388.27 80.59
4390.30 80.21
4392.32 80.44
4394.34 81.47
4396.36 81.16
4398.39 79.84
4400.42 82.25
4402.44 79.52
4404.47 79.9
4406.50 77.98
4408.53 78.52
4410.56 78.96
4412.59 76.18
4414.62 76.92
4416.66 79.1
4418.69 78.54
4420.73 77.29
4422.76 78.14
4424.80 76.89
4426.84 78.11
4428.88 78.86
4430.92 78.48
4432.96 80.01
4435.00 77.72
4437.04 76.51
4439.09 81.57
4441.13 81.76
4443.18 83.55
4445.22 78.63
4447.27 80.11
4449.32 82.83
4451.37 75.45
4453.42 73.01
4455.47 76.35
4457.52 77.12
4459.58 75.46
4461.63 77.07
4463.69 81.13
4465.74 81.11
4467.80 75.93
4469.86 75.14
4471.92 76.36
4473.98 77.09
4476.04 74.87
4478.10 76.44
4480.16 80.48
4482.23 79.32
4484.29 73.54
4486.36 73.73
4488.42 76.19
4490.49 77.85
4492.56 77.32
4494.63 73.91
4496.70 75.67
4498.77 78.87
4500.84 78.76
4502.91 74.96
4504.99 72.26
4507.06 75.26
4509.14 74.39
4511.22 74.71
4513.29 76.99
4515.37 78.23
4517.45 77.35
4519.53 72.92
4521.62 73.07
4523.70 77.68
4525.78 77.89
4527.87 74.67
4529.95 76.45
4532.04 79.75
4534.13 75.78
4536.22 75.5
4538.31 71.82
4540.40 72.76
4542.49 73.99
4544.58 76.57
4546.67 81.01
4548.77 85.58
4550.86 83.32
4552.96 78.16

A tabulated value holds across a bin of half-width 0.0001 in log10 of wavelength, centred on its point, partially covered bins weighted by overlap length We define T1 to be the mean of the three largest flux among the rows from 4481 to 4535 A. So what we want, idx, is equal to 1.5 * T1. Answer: 119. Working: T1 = 79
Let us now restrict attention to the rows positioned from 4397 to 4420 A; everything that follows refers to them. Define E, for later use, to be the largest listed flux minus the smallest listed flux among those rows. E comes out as 6.1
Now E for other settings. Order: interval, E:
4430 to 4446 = 7.0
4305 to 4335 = 24.7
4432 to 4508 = 11.3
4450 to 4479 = 8.1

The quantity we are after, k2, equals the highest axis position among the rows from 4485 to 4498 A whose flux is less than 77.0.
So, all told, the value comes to 4496.70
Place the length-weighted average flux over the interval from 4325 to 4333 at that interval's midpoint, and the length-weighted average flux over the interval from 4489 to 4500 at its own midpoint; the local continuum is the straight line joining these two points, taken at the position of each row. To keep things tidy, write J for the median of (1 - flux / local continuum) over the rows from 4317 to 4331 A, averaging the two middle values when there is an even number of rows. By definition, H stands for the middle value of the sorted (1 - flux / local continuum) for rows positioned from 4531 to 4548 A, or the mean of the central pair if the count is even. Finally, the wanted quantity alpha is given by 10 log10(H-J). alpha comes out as -11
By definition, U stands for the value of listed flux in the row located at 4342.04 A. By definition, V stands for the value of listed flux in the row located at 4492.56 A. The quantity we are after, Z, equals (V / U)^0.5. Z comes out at 0.95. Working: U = 85.13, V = 77.32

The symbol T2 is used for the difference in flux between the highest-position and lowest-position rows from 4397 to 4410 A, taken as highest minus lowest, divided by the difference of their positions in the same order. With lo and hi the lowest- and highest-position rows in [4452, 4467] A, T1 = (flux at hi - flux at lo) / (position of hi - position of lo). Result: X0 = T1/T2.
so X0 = -5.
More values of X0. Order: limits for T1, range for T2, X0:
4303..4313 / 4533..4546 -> -2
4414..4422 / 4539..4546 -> 0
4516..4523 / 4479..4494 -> 4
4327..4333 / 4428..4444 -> -5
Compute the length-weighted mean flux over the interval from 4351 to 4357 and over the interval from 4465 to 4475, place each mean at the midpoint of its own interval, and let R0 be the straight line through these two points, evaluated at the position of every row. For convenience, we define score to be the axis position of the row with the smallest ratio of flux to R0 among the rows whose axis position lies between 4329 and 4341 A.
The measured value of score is 4336.04 A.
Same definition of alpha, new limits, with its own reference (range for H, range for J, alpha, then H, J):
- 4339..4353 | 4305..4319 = -11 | -0.011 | -0.09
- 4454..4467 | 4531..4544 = -17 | 0.016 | 0.00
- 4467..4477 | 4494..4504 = -19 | 0.026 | 0.01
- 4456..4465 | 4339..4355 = -15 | 0.016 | -0.01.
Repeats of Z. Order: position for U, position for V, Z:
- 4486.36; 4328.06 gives 1.08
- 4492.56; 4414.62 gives 1.00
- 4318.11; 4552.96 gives 0.91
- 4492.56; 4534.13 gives 0.99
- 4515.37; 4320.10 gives 1.12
